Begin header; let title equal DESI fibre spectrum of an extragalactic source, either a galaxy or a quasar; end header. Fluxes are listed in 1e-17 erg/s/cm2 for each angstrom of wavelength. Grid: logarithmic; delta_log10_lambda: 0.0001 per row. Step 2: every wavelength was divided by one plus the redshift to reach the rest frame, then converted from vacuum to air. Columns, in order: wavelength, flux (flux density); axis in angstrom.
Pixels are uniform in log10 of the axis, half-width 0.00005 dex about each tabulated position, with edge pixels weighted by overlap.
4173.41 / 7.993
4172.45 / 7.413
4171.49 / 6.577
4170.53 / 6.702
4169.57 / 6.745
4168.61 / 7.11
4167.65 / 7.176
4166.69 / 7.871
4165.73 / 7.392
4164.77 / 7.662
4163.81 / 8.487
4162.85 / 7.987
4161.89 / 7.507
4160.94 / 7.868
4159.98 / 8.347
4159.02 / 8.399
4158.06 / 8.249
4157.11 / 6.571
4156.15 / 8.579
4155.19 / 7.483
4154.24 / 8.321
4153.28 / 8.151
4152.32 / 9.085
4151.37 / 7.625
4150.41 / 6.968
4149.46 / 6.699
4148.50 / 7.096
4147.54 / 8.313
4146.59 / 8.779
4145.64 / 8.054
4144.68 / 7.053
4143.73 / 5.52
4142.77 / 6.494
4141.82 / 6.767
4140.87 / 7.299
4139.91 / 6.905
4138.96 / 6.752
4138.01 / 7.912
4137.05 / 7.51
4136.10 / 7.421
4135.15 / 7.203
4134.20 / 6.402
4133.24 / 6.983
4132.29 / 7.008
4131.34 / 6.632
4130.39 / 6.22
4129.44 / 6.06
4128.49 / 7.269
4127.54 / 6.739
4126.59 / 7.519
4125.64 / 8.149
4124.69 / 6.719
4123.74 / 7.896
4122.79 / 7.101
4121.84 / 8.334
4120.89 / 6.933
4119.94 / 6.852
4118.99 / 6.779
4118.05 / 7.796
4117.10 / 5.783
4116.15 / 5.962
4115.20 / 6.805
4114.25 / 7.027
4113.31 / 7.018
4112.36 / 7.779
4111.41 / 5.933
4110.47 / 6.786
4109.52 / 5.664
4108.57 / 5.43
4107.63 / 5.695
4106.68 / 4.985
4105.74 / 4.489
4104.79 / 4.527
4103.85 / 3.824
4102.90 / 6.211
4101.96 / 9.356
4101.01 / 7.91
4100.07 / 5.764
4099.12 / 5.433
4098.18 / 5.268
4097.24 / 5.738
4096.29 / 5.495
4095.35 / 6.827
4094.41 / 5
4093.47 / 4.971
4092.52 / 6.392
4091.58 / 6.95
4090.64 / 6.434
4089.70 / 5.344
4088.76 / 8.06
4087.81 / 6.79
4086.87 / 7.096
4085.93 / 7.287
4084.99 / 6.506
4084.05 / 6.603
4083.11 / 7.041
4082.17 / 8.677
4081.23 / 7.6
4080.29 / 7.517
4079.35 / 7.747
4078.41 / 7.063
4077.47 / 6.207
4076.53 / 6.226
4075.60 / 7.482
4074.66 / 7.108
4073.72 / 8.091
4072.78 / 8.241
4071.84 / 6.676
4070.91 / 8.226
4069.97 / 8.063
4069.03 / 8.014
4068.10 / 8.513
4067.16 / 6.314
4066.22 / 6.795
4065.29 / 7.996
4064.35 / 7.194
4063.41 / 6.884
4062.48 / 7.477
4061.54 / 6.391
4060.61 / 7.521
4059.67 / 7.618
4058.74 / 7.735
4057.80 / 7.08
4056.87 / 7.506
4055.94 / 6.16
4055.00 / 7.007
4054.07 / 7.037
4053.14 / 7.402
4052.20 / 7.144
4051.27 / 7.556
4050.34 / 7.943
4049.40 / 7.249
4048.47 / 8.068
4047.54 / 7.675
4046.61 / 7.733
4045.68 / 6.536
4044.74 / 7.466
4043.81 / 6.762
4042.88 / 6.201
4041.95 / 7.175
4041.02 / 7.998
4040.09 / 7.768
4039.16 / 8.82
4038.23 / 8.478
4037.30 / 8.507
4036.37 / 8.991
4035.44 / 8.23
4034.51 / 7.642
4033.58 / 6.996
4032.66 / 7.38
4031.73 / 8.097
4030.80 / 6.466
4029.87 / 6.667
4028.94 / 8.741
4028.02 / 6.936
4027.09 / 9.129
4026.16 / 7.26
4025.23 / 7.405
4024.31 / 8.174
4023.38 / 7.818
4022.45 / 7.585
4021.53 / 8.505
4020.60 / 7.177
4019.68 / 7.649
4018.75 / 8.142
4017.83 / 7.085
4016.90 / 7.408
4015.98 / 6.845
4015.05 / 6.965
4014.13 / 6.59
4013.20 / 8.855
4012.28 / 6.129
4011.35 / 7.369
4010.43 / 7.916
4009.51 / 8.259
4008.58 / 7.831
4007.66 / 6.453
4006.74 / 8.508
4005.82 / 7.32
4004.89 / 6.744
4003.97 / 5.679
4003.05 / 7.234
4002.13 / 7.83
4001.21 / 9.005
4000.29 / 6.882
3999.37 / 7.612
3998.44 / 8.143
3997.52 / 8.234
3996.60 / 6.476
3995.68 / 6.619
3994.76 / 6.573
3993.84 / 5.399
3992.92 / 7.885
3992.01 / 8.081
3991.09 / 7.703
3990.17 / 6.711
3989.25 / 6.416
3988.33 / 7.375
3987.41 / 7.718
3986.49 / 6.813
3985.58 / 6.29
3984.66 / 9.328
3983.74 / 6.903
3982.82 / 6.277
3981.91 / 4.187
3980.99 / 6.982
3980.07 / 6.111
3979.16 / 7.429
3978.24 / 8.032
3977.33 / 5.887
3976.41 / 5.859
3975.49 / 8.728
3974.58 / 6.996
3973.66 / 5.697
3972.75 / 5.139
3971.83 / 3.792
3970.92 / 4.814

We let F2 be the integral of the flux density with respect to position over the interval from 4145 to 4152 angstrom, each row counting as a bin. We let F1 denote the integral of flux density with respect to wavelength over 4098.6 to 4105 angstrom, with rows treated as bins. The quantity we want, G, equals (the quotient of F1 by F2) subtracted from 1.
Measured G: 0.3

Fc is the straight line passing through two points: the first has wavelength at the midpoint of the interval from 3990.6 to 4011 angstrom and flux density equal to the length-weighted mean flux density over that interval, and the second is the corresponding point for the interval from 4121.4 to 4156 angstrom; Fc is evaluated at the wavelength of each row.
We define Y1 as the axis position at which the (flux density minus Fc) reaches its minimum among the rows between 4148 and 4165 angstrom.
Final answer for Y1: 4157.11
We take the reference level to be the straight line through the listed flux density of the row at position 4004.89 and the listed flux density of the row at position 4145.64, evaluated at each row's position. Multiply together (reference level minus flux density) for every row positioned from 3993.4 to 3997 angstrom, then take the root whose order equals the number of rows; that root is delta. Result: 0.2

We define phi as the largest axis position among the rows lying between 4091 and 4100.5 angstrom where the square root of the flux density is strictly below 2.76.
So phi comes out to 4100.07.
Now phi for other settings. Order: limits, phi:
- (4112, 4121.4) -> 4120.89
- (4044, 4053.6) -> 4053.14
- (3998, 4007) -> 4005.82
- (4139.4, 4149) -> 4148.50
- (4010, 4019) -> 4017.83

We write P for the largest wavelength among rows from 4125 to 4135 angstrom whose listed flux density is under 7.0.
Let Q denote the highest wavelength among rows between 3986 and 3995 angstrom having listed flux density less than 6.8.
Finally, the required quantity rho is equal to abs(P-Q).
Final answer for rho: 139.4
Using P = 4134.20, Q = 3994.76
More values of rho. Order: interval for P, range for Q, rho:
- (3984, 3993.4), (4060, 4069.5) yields 77.0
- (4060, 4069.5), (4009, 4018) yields 53.0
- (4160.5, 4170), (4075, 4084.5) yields 85.5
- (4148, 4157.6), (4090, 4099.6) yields 58.0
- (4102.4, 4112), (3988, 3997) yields 114.8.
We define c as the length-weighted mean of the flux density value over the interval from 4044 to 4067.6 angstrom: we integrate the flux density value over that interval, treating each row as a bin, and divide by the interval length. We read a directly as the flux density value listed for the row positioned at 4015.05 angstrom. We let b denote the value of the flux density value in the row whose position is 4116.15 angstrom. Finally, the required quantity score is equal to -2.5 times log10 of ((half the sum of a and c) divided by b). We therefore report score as -0.19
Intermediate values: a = 6.965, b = 5.962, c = 7.25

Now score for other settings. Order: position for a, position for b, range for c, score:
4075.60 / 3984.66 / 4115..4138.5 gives 0.27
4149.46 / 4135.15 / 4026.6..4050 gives 0.00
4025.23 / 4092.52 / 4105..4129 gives -0.10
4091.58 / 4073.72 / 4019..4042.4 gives 0.10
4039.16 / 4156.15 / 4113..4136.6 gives 0.09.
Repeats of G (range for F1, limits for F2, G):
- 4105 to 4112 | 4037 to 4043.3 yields 0.2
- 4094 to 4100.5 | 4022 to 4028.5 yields 0.3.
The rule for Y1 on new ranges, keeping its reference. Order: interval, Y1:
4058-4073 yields 4067.16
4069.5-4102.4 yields 4093.47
